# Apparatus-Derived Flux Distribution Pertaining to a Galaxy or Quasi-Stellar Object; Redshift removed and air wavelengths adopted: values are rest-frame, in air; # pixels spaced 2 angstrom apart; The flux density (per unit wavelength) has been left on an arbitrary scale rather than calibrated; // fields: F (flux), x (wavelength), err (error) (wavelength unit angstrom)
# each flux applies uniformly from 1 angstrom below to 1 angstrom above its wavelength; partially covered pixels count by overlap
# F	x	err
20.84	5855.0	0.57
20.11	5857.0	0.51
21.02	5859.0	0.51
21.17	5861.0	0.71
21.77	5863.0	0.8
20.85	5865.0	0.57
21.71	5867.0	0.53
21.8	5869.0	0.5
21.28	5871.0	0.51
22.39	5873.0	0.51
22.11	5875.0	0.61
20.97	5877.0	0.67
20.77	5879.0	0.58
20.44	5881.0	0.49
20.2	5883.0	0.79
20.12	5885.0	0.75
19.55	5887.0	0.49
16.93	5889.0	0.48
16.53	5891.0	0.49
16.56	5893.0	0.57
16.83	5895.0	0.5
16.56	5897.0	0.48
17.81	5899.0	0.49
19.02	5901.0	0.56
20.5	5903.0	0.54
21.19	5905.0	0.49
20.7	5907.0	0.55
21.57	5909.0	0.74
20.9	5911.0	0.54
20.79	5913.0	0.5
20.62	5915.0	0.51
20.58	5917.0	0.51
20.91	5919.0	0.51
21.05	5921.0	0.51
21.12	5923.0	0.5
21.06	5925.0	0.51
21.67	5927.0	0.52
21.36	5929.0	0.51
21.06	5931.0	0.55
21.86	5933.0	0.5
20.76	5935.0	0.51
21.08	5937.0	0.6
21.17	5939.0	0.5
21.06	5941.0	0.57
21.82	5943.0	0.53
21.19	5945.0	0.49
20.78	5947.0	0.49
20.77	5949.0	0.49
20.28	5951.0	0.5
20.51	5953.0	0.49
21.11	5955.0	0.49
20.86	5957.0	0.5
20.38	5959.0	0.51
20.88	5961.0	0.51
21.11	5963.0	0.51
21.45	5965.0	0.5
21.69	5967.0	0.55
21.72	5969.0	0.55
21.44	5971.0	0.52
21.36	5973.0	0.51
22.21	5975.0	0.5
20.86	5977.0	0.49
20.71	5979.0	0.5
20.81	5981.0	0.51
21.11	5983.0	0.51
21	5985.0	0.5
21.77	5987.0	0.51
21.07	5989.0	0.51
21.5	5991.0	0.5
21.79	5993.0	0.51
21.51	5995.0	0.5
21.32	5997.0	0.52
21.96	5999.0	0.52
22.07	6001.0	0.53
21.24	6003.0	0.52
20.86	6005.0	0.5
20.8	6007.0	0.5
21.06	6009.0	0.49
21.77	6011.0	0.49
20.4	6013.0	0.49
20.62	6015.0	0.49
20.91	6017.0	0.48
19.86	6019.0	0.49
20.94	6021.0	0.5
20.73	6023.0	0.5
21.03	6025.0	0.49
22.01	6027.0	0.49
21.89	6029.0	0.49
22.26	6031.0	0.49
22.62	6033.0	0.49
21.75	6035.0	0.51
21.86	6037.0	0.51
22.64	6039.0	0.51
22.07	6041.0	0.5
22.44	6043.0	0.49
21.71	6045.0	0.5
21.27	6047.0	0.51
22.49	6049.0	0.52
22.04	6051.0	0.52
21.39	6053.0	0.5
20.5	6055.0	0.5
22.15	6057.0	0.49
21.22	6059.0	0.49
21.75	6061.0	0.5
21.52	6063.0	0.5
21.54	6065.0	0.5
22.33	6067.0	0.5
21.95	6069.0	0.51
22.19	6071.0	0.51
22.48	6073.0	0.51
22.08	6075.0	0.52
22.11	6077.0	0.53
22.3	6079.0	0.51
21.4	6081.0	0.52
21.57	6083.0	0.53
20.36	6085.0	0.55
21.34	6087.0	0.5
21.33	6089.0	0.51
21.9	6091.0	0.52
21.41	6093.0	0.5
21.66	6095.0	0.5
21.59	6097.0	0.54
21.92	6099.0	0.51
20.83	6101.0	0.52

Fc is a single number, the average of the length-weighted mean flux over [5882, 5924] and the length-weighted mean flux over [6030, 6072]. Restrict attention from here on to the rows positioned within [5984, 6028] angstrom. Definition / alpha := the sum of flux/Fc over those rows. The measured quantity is 22.5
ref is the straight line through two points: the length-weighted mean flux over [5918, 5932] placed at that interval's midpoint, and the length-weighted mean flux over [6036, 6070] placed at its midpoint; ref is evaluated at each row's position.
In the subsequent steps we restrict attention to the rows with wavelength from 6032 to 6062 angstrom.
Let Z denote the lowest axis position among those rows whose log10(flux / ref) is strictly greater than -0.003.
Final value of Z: 6033.0 angstrom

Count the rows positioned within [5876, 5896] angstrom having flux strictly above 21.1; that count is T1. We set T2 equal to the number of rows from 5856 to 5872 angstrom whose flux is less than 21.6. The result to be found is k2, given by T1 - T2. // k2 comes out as -5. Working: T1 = 0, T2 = 5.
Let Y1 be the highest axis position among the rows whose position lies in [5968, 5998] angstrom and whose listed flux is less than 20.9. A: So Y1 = 5981.0 angstrom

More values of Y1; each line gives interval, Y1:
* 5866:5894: 5893.0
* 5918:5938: 5935.0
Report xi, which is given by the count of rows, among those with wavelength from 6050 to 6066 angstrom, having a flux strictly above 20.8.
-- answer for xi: 7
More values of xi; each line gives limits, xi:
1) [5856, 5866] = 4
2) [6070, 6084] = 7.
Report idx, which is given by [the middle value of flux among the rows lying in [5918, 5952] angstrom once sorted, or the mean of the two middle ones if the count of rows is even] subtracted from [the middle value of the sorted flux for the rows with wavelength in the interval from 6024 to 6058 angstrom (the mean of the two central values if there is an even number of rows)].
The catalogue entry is 0.95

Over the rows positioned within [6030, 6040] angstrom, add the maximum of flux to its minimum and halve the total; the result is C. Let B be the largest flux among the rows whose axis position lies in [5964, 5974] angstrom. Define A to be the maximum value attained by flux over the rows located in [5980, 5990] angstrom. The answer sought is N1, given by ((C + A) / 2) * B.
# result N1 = 477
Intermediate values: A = 21.77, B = 21.72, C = 22.2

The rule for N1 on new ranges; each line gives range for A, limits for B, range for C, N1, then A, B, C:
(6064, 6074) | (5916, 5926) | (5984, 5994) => 463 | 22.48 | 21.12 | 21.4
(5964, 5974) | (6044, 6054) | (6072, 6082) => 491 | 21.72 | 22.49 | 21.9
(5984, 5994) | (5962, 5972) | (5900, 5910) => 457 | 21.79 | 21.72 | 20.3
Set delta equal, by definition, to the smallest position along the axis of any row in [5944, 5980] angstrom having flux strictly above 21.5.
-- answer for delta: 5967.0 angstrom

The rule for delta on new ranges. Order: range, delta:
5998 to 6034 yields 5999.0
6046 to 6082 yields 6049.0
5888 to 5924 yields 5909.0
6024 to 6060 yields 6027.0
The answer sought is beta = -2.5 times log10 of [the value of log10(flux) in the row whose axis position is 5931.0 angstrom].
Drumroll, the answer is -0.304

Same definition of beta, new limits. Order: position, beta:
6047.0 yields -0.308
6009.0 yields -0.304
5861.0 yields -0.306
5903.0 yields -0.295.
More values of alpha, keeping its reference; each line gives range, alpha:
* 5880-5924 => 20.8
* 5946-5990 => 22.4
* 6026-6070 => 23.2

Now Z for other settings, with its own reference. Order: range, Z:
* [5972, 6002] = 5973.0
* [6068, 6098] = 6069.0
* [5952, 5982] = 5965.0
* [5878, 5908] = 5905.0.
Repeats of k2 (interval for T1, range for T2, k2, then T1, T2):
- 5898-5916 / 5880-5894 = -5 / 2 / 7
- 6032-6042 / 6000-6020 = -3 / 5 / 8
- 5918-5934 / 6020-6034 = 1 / 4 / 3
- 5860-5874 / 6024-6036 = 5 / 6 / 1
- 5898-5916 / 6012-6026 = -5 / 2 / 7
